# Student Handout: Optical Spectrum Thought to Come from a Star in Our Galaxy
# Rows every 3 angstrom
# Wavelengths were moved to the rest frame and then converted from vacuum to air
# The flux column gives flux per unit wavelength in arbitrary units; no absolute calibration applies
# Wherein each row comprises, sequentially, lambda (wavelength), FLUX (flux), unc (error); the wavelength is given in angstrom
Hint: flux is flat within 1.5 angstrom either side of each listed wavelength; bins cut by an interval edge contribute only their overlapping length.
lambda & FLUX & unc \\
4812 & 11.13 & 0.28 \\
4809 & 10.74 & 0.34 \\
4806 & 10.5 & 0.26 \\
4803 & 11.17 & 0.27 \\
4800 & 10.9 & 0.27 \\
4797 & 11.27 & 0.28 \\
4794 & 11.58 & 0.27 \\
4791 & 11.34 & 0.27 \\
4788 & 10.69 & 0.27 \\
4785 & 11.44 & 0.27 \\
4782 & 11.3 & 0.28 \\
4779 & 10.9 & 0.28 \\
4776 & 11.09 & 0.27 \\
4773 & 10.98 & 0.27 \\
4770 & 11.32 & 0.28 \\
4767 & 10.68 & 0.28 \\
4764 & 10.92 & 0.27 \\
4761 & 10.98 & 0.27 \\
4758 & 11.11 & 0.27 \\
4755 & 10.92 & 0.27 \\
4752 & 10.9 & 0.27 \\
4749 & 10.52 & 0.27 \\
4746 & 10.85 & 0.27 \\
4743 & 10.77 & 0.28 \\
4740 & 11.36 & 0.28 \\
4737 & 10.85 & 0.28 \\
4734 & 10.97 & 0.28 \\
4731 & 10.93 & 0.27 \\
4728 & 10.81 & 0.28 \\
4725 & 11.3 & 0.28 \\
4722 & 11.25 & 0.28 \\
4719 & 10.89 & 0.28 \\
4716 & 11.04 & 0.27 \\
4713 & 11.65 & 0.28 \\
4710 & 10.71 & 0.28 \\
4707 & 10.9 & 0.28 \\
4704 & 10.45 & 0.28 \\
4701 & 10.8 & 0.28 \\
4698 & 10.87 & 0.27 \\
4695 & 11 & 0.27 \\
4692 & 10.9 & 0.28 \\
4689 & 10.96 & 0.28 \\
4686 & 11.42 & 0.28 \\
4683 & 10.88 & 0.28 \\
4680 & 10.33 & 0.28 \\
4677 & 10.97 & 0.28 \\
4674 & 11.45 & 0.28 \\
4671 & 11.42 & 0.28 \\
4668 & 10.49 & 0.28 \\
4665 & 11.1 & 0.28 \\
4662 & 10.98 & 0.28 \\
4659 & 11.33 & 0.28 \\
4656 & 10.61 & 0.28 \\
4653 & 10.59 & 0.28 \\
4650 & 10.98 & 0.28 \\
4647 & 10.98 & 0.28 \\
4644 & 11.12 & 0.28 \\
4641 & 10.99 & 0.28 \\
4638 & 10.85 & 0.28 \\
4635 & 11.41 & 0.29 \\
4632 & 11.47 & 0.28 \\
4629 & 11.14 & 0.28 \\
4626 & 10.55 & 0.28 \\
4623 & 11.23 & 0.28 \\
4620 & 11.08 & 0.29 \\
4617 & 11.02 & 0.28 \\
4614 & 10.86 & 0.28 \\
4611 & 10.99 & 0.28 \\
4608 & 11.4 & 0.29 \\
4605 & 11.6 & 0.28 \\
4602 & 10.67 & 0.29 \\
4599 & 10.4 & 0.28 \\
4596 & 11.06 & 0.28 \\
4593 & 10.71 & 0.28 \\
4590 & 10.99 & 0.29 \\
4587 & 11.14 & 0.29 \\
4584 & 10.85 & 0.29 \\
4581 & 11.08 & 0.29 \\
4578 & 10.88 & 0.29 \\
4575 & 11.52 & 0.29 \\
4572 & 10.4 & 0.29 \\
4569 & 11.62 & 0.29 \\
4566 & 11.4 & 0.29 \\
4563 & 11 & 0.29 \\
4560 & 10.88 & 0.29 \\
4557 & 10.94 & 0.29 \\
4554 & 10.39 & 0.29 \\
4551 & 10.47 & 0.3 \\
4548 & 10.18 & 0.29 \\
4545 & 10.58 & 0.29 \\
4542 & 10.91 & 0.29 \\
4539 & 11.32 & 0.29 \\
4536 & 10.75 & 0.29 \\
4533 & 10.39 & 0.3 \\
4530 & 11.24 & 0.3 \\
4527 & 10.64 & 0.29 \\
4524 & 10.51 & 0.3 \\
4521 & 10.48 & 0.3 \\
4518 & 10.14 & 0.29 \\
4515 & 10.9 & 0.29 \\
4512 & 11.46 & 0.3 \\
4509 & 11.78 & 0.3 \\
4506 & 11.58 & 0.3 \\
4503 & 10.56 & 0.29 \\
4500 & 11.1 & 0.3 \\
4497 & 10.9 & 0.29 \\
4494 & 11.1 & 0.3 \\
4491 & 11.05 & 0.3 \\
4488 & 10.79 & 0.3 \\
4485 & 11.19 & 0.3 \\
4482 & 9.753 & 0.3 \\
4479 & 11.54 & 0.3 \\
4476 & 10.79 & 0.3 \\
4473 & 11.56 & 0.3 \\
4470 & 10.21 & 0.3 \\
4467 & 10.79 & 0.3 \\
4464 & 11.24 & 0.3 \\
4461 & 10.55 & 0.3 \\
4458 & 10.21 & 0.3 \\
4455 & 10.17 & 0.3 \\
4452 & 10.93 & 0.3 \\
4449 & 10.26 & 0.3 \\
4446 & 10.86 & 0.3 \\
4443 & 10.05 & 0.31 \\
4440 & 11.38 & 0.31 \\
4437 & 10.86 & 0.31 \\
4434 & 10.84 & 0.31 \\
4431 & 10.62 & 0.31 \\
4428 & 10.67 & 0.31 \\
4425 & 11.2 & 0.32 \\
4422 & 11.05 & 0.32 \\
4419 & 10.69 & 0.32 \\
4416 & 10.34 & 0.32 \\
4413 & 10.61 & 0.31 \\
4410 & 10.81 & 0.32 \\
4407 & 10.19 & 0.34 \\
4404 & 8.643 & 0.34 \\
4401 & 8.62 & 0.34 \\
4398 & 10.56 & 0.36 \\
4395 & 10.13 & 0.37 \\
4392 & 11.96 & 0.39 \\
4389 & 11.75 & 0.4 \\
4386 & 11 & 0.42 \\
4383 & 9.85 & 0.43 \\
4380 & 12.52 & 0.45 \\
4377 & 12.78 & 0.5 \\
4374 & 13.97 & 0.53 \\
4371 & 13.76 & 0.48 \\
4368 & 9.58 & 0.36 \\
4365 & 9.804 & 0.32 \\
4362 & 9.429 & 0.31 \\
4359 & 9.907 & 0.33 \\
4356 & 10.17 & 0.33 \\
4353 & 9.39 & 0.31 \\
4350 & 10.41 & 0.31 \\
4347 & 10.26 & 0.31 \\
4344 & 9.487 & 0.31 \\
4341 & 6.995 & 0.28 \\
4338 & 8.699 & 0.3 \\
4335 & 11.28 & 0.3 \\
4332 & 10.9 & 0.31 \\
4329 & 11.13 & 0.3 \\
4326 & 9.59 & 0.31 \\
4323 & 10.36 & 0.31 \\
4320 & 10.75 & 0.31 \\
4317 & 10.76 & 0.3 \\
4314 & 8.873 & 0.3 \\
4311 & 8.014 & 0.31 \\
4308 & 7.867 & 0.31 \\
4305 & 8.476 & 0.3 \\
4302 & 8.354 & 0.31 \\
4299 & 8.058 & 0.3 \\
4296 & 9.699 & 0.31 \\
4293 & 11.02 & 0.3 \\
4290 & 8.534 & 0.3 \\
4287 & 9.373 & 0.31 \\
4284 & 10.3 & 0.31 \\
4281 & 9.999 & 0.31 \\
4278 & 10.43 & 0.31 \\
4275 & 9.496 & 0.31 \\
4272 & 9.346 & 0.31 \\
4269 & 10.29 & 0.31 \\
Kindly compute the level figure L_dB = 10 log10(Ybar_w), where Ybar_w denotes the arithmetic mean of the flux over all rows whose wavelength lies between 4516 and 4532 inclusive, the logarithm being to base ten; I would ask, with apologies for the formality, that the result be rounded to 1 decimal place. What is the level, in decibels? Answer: 10.3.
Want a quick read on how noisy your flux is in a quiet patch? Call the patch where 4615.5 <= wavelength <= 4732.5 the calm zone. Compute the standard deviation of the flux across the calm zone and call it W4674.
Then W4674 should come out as 0.30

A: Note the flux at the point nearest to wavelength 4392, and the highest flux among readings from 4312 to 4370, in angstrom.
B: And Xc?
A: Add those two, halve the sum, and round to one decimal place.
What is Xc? 11.6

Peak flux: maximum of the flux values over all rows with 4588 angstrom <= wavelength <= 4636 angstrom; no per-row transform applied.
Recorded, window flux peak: 11.6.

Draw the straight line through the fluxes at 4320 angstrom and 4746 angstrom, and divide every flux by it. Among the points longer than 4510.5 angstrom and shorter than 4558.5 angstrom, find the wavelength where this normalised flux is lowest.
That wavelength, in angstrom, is 4518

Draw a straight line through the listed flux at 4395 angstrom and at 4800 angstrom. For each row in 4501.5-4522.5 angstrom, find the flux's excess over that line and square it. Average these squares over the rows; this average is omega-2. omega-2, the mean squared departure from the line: 0.75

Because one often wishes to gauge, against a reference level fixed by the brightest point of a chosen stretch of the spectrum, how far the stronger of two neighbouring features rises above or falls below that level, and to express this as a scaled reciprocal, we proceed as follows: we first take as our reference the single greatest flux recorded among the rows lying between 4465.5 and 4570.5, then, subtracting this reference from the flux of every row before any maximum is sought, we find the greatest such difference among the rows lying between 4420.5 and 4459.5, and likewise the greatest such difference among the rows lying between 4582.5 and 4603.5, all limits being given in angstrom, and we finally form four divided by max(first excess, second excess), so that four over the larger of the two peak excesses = -10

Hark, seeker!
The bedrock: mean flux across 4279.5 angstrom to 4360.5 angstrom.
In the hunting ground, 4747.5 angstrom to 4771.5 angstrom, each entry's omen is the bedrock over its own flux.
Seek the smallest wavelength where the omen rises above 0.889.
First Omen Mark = 4749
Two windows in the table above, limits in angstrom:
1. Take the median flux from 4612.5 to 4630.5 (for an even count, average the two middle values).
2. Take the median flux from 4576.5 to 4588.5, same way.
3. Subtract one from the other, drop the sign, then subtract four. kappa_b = -3.93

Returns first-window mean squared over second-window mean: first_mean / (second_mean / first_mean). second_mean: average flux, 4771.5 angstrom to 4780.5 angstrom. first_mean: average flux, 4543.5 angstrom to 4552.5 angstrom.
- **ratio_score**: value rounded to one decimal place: 9.9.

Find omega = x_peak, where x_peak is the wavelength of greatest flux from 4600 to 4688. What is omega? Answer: 4605 angstrom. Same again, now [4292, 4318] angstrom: 4293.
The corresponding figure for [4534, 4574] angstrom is 4569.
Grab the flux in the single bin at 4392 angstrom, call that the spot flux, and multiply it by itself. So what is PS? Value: 143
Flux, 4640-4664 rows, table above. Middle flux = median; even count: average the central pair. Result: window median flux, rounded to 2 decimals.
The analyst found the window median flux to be 10.98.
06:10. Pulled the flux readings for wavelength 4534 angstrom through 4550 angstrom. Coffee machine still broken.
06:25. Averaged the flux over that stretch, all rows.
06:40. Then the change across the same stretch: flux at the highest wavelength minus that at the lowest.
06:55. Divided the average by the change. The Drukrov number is -19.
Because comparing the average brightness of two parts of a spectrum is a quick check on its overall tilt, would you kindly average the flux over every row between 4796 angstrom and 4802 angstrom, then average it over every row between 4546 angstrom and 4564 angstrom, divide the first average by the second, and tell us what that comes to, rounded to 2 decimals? 1.04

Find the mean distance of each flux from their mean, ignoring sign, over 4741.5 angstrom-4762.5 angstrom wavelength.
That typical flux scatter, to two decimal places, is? 0.13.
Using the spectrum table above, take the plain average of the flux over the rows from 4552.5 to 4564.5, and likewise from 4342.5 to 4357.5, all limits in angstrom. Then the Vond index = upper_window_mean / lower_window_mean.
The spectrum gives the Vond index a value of 1.09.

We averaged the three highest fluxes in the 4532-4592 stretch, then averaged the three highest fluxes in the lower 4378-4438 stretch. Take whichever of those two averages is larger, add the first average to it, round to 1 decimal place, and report 23.6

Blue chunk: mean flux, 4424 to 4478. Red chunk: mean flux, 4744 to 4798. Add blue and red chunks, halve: 10.9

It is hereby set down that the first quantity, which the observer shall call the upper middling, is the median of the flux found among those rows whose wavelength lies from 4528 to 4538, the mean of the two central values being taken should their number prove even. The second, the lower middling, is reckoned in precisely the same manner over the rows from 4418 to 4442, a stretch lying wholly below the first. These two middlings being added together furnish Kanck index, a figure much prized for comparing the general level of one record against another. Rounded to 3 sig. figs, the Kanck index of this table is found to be 21.6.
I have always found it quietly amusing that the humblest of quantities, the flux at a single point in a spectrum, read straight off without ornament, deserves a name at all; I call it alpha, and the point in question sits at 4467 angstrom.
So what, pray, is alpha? 10.79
